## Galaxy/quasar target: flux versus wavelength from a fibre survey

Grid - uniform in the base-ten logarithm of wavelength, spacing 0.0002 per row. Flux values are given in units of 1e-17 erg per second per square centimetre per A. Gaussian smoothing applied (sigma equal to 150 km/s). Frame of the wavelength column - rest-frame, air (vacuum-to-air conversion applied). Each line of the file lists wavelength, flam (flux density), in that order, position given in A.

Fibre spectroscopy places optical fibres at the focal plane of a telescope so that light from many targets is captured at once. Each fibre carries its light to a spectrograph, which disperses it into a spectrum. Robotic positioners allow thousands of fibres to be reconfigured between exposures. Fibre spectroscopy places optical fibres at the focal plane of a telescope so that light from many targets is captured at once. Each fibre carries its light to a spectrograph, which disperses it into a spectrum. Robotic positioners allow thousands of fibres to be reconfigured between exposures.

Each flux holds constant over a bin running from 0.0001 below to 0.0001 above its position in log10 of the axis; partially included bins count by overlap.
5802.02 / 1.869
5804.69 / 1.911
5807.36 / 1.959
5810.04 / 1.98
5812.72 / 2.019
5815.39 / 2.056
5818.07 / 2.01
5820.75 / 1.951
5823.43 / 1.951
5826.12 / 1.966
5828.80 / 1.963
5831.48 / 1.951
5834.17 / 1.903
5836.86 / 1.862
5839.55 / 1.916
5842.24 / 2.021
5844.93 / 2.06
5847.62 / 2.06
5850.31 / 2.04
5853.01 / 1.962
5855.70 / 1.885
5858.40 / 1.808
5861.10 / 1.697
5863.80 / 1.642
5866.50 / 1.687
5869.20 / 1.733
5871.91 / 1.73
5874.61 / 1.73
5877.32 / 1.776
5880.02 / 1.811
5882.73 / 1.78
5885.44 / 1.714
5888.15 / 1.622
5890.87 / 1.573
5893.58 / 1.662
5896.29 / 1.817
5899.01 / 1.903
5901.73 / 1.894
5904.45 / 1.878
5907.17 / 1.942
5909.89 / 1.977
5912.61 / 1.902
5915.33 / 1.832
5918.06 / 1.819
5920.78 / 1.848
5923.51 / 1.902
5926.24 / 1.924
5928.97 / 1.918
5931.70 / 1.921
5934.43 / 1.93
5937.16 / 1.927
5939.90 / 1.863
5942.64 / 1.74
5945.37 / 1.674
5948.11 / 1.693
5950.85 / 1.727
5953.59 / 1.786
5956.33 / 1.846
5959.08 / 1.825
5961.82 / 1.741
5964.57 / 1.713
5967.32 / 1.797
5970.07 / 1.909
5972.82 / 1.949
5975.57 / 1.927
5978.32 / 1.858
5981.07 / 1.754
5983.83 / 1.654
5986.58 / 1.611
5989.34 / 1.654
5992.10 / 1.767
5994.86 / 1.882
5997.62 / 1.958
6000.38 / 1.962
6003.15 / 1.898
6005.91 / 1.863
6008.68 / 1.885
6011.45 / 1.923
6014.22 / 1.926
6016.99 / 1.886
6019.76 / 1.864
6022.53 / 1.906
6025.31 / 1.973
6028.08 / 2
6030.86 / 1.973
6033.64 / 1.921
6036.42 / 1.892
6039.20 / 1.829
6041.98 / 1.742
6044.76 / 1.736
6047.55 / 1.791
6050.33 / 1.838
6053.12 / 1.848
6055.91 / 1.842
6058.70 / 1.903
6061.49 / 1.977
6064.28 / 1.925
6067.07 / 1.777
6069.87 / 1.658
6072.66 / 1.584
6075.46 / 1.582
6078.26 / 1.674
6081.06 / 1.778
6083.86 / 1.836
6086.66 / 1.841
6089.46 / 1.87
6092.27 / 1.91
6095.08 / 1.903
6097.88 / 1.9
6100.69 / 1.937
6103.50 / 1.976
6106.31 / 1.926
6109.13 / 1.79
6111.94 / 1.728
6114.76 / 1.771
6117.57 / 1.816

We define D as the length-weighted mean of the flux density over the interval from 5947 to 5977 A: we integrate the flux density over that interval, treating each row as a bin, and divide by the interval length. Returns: 1.81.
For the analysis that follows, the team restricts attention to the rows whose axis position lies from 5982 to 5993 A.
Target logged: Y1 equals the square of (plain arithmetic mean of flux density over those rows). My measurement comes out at 2.8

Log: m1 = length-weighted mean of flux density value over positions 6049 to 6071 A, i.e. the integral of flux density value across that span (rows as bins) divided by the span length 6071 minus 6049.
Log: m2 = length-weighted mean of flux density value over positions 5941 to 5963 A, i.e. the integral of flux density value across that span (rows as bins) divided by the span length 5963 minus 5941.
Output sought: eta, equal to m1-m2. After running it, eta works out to 0.092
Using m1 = 1.85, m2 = 1.76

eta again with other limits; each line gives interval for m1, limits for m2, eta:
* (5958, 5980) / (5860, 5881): 0.114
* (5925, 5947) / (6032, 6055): 0.034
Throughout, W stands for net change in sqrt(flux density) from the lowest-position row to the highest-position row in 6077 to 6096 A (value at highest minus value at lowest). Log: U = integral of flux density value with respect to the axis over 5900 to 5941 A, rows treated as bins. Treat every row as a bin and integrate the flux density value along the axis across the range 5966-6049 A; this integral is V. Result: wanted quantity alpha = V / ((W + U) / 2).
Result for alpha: 4.0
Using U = 78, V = 154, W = 0.09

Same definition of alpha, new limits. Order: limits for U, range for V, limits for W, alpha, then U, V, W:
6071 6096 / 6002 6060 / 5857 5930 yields 4.9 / 44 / 109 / 0.04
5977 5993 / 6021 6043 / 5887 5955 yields 3.1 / 27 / 42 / 0.06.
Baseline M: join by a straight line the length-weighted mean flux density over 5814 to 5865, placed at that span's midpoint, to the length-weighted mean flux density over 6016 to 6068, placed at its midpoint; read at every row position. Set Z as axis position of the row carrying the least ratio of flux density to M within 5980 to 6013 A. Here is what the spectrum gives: 5986.58 A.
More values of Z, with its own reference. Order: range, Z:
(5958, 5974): 5964.57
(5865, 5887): 5866.50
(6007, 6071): 6069.87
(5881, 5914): 5890.87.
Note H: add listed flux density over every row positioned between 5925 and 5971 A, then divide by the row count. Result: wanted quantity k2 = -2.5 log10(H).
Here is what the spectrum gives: -0.650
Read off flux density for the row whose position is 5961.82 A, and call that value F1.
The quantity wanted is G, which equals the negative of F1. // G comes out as -1.74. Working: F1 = 1.741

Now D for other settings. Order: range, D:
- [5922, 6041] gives 1.85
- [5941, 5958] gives 1.75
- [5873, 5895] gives 1.71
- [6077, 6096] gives 1.83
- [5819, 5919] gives 1.85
